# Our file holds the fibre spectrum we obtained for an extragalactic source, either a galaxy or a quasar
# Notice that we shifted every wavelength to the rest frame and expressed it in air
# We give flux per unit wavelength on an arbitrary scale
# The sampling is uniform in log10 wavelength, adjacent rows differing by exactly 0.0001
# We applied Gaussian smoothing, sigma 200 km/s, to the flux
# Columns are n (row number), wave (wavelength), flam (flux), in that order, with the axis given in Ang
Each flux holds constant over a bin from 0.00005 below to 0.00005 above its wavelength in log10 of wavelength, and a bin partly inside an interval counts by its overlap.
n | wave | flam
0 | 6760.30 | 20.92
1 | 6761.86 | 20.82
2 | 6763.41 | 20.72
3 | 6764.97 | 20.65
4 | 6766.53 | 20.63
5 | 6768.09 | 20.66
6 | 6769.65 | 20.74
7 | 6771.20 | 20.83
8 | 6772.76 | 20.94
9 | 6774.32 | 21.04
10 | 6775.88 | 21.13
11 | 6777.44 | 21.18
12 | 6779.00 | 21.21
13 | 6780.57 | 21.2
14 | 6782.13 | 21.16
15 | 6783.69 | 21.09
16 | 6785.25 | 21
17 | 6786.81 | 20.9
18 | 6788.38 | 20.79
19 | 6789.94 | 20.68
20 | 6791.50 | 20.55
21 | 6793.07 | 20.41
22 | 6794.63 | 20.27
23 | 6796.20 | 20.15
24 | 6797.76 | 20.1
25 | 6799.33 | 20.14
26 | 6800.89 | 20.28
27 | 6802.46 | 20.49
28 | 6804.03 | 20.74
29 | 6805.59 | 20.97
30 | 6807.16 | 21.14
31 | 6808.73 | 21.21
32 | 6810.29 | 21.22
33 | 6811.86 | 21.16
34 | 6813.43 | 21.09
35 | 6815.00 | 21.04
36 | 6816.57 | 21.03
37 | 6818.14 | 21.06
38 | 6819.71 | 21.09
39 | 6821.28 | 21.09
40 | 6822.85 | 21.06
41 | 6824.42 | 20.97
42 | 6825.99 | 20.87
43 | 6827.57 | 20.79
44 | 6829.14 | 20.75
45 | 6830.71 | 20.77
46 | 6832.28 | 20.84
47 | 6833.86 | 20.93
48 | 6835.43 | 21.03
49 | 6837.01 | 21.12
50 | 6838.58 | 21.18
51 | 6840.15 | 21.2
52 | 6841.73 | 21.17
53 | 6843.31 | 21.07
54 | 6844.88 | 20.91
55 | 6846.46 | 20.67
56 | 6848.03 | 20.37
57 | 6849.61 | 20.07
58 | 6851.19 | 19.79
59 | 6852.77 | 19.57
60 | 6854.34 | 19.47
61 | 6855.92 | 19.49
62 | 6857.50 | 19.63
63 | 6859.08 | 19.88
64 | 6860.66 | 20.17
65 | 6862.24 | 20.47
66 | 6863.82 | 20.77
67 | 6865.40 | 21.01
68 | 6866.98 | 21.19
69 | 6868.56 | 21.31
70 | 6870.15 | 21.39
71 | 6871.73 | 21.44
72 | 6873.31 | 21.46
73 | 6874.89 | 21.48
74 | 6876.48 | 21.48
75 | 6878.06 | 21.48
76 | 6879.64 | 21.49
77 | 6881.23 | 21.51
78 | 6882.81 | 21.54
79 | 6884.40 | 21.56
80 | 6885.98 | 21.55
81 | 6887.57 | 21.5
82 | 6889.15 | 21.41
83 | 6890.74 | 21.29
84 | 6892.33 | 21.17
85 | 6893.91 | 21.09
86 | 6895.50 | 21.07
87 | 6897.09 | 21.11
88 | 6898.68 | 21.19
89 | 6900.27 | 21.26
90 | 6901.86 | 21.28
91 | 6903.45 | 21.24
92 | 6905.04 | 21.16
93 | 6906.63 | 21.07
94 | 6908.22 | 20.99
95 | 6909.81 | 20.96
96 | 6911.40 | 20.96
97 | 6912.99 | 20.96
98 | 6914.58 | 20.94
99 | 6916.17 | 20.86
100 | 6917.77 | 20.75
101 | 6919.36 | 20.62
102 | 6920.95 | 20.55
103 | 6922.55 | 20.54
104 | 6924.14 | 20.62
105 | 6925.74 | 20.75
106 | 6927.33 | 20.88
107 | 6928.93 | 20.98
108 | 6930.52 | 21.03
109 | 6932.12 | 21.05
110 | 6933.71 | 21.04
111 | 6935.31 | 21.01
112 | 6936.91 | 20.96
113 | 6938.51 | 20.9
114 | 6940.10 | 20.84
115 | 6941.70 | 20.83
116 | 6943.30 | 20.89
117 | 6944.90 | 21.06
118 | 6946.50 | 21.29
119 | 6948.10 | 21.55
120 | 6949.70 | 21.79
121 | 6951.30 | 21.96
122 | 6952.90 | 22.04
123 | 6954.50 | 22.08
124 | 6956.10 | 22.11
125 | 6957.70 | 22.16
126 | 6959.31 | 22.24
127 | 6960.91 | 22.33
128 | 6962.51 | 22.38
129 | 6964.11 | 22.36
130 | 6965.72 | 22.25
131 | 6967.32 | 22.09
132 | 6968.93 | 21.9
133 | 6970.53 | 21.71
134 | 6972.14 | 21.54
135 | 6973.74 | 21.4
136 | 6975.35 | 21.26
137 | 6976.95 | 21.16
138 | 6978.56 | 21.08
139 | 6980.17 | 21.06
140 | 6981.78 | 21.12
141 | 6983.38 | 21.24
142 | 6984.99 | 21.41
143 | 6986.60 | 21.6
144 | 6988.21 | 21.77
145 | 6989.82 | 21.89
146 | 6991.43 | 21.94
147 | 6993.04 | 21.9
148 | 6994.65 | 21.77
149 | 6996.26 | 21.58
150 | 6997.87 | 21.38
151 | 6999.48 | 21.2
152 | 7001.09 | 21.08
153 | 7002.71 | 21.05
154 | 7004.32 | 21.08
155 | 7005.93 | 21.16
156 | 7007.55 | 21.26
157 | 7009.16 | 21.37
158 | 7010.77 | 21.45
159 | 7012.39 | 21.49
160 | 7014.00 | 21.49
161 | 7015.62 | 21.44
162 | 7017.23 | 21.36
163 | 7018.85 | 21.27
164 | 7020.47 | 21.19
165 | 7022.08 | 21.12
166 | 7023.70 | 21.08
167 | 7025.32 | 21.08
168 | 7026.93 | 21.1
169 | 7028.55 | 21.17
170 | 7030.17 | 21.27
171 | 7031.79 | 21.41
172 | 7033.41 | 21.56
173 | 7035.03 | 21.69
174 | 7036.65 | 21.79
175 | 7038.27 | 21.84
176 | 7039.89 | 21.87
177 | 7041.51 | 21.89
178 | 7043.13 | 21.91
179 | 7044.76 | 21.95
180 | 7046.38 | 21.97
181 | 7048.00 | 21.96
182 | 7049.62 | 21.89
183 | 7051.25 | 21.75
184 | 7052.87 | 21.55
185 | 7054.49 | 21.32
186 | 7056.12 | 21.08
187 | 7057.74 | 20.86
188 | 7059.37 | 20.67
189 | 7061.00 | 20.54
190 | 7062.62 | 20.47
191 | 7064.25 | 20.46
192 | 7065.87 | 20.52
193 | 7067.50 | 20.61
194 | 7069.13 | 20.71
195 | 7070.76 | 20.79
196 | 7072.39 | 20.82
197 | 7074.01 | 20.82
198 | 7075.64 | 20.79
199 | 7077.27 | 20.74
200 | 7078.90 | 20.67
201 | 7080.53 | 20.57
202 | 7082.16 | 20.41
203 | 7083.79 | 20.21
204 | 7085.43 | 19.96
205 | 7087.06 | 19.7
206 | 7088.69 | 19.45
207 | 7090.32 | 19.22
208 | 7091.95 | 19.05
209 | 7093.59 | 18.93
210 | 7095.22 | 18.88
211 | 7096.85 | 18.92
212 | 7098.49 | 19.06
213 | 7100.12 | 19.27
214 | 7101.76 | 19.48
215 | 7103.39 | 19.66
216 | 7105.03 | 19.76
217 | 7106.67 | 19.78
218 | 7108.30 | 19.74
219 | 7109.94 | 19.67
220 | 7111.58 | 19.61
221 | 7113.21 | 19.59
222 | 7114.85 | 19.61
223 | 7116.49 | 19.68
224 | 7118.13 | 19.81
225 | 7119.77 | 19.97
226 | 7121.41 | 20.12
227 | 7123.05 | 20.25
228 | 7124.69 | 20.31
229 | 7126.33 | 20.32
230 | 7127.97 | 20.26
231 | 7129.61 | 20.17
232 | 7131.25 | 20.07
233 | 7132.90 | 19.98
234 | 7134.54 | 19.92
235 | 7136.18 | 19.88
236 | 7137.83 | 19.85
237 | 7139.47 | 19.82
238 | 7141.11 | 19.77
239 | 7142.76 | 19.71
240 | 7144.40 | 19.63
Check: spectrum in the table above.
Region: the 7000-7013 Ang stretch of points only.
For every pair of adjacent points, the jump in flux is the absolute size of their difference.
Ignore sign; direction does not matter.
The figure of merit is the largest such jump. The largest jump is 0.11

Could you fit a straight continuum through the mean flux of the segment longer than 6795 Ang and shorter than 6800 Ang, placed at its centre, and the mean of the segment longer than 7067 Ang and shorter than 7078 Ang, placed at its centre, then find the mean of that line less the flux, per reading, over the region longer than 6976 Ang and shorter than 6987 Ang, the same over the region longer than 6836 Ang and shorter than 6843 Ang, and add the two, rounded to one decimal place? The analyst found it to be -1.6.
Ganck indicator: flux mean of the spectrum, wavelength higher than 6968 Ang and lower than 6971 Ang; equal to 21.8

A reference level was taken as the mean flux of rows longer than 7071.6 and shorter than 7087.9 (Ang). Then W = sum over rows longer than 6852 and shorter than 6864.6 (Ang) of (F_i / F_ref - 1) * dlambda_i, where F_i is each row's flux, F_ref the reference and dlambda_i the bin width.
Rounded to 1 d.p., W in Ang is -0.3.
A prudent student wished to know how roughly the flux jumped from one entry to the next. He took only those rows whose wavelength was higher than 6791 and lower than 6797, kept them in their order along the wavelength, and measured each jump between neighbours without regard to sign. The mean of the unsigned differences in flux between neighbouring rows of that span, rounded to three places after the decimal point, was 0.133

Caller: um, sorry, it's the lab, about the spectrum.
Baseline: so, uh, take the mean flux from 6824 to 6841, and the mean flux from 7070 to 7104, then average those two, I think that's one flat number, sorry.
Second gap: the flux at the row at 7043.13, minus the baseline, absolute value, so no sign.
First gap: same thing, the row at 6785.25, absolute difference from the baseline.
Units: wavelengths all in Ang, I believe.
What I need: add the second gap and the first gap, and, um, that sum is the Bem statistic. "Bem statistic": 2.08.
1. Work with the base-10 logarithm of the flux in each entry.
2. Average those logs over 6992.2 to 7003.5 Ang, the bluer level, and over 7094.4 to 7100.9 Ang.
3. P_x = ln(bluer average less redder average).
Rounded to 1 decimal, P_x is -3.0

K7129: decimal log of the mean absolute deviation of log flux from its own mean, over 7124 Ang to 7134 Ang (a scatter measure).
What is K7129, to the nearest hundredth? -2.62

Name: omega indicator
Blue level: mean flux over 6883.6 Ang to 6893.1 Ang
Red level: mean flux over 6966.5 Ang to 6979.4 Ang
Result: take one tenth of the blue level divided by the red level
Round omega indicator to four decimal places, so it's 0.0995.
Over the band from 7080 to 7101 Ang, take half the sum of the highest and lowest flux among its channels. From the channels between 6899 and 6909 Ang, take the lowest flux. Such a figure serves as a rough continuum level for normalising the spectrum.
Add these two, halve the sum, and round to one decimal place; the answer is 20.4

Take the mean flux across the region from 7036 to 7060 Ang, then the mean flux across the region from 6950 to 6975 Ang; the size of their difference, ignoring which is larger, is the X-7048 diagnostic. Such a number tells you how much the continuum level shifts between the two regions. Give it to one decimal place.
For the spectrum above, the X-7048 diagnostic 0.4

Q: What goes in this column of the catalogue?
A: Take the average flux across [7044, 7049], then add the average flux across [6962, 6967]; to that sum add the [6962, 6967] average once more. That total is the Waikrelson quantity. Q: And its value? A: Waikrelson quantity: 66.6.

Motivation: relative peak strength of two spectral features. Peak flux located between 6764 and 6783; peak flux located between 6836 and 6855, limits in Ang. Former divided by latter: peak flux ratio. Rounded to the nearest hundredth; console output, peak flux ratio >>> 1.00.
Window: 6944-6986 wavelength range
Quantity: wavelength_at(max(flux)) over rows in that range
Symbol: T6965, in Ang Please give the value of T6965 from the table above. 6962.51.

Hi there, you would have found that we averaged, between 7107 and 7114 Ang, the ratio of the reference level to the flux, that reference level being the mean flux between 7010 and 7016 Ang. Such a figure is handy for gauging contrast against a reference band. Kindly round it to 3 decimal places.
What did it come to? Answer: 1.092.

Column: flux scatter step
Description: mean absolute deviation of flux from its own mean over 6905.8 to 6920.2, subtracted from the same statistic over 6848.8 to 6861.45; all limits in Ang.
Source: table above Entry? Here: 0.11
